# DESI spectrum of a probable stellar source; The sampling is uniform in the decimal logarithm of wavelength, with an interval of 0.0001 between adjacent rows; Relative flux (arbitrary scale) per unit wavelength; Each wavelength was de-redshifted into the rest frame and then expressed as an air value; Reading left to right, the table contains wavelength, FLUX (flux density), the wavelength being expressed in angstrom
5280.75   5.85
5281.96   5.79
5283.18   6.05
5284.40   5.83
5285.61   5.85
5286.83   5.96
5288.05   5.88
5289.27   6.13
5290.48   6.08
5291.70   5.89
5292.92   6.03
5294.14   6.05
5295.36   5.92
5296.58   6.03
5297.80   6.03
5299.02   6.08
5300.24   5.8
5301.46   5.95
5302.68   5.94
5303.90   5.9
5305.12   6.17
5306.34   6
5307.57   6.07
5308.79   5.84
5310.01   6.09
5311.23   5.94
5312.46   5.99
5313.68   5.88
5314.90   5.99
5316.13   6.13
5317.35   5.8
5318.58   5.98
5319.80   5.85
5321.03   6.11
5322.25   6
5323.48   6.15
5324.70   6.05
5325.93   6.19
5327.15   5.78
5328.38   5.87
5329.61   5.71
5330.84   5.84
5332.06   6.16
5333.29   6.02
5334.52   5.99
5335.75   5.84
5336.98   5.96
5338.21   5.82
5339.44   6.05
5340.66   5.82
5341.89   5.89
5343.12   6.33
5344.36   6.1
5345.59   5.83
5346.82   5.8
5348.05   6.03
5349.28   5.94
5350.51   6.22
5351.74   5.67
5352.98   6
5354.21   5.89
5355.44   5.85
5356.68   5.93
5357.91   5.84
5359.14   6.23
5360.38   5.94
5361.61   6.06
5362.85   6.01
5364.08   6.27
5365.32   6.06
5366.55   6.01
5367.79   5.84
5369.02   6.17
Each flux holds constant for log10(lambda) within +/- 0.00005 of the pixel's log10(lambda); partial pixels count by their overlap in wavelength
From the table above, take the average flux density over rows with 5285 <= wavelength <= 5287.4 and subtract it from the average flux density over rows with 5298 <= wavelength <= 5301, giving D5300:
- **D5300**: 0.04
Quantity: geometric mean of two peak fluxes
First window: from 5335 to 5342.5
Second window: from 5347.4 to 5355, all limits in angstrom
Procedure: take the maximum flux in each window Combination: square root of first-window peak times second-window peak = 6.13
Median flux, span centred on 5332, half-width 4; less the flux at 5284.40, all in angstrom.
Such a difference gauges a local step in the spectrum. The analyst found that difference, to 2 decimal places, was 0.04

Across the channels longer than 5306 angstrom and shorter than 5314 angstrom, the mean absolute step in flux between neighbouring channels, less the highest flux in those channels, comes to -5.95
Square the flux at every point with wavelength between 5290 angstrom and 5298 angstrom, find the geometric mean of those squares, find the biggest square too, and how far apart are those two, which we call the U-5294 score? 0.9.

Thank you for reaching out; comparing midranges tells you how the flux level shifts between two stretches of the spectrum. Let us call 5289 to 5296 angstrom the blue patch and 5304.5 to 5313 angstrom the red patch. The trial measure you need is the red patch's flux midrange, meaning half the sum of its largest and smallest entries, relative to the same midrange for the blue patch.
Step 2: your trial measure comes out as 0.999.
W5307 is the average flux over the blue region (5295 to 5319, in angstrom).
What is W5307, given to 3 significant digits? 5.98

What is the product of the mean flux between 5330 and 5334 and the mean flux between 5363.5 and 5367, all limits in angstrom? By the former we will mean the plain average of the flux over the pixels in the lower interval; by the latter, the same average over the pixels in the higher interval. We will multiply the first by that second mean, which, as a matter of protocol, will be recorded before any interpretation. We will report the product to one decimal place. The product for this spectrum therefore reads 36.7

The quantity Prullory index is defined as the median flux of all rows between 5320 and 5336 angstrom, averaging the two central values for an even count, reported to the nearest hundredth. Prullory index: 6.00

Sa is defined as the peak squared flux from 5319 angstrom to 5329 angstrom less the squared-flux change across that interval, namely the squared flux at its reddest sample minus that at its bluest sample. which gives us 38.1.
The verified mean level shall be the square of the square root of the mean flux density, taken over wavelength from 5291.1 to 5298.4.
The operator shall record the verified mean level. 5.99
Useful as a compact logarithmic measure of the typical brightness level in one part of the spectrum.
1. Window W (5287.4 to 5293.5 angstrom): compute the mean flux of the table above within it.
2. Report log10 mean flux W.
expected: 0.778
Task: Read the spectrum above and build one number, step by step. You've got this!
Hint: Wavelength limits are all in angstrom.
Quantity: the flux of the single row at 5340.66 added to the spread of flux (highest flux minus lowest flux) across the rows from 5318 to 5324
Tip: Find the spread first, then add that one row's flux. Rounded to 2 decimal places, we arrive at 6.12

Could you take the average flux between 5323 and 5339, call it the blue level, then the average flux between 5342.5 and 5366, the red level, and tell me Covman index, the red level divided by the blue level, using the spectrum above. 1.008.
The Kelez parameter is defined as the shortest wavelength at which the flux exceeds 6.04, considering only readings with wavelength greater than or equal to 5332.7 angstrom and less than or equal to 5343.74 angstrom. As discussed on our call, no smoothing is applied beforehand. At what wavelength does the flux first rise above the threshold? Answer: 5339.44 angstrom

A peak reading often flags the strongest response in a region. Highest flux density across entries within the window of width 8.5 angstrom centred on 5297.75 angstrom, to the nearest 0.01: 6.08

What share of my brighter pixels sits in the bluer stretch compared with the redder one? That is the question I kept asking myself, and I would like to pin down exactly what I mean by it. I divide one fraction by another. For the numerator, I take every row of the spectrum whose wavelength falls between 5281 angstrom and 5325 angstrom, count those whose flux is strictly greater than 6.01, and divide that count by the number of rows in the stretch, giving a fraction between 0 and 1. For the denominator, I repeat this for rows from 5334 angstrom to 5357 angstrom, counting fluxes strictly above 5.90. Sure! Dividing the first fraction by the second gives 0.79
